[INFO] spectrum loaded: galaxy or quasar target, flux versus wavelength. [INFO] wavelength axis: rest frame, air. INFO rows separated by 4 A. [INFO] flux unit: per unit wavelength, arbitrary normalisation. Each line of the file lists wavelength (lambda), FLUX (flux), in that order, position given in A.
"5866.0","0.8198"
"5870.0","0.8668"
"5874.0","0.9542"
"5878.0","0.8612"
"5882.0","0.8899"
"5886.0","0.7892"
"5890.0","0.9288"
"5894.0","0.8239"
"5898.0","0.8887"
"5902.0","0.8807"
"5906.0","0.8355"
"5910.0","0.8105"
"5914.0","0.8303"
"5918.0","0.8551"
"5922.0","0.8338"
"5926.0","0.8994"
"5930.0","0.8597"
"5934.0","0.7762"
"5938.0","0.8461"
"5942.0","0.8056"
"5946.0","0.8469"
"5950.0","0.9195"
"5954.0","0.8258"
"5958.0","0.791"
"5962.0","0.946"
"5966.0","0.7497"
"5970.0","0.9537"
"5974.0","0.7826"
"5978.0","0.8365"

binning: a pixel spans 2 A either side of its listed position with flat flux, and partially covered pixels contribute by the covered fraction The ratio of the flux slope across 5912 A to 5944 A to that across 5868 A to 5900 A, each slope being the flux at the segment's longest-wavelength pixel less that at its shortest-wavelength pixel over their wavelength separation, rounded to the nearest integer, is -1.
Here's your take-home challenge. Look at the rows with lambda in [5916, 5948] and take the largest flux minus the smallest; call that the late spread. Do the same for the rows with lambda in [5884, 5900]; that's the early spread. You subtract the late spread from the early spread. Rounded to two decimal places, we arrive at 0.02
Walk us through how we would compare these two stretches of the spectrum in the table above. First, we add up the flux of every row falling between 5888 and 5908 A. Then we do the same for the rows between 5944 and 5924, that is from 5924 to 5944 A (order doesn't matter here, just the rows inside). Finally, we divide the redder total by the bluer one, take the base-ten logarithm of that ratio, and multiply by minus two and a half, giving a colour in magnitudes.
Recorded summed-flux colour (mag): 0.043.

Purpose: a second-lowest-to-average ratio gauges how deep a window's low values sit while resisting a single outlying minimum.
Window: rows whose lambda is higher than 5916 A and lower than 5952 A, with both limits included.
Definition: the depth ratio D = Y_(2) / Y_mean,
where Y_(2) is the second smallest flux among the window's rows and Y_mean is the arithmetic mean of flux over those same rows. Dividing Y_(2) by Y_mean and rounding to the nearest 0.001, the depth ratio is 0.949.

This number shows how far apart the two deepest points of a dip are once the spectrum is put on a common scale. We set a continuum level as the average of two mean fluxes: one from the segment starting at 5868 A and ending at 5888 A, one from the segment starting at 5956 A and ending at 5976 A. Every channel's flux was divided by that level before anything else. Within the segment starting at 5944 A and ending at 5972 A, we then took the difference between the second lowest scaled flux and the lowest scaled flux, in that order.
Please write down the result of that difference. 0.048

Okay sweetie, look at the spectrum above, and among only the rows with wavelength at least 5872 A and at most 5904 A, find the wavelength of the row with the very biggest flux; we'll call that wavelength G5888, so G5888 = 5874.0 A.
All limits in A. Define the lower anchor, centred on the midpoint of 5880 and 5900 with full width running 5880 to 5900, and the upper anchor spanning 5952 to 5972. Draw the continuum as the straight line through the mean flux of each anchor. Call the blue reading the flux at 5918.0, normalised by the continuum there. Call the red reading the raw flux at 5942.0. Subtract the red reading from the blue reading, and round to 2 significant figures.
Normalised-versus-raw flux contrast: 0.19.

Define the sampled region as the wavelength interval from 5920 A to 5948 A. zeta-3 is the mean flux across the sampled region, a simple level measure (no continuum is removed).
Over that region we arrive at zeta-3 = 0.838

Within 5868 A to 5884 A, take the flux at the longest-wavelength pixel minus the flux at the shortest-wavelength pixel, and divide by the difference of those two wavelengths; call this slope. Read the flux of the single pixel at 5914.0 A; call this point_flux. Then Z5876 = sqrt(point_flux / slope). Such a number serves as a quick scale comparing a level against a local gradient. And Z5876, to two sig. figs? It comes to 21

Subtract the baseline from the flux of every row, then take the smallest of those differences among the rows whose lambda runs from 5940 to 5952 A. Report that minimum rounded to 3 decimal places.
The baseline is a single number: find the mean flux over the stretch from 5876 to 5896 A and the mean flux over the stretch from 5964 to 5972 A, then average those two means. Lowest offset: -0.050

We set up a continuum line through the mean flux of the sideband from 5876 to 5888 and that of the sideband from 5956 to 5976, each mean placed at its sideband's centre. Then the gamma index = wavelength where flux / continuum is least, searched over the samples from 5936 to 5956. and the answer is 5942.0 A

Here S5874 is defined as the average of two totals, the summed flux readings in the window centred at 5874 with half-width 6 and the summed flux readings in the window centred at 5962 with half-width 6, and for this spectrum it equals 2.58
